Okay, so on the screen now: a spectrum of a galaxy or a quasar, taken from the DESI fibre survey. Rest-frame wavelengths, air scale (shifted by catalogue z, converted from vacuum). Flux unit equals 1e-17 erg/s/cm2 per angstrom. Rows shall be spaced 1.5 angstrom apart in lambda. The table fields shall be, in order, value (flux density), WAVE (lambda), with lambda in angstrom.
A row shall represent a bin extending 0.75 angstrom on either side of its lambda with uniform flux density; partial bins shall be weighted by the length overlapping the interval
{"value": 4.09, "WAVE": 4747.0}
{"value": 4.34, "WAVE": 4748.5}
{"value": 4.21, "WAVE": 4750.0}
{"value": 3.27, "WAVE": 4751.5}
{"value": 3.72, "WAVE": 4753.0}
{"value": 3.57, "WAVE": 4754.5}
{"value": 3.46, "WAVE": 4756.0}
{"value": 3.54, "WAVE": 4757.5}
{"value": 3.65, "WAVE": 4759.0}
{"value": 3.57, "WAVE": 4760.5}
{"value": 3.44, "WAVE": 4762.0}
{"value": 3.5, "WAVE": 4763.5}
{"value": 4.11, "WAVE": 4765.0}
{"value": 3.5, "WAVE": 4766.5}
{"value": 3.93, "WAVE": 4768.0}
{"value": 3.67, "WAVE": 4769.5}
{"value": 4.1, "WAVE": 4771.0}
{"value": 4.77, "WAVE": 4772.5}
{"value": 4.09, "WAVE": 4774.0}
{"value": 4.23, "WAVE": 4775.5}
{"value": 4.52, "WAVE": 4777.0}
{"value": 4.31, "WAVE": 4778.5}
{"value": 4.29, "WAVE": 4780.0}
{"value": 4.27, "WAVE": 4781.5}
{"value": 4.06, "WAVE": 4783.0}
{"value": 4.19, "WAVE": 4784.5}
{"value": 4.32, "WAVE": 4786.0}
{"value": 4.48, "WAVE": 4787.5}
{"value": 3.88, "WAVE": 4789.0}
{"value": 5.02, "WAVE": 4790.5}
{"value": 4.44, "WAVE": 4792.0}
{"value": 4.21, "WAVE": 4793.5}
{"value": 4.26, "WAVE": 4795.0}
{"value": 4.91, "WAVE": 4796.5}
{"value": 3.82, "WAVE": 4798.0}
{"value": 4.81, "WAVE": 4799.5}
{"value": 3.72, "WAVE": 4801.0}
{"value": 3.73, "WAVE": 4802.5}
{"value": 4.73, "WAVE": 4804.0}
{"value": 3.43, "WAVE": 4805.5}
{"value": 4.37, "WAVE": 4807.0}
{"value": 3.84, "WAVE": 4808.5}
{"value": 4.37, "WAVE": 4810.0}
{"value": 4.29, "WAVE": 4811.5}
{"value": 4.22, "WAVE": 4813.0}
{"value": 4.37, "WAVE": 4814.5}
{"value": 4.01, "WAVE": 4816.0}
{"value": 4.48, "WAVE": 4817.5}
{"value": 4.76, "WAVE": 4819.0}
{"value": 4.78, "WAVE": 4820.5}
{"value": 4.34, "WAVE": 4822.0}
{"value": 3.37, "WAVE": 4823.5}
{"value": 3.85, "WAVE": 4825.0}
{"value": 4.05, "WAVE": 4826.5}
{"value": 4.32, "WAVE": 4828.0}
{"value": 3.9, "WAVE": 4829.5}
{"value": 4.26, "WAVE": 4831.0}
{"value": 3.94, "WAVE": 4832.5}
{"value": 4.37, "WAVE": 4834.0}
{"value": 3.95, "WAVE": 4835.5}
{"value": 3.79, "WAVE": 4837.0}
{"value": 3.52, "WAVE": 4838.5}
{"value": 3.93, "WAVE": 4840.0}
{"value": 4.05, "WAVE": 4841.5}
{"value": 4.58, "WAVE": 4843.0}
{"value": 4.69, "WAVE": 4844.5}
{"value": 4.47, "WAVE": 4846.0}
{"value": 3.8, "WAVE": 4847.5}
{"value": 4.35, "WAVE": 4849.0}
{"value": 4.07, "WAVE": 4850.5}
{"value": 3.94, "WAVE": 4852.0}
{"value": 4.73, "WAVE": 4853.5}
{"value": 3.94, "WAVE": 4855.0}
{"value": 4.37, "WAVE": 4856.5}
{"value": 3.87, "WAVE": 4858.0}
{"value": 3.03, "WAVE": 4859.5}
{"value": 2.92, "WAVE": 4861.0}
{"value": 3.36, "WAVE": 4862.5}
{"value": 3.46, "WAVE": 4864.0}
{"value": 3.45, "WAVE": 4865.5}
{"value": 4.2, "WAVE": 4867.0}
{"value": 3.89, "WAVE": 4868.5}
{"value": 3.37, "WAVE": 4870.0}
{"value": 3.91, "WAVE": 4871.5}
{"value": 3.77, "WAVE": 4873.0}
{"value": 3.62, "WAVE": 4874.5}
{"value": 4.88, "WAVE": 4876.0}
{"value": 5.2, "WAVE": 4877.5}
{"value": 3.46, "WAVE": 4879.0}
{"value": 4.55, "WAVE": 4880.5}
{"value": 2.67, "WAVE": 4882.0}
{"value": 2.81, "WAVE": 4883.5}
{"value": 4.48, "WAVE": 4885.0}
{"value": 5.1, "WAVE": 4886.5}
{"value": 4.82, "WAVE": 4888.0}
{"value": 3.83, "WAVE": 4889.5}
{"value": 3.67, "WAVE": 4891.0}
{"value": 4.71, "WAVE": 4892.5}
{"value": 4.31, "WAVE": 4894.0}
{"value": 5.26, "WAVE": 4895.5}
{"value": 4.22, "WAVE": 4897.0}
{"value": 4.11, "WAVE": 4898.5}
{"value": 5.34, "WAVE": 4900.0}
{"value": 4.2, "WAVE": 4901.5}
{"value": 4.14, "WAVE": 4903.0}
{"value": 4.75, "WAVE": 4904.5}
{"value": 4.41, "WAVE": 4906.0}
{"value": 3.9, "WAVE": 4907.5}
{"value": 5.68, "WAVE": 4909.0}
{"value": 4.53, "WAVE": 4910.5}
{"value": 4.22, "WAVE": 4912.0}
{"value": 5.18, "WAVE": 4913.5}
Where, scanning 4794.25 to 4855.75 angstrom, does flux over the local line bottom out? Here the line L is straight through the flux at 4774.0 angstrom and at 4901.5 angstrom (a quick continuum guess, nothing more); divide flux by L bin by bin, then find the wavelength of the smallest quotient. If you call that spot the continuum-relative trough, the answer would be 4823.5 angstrom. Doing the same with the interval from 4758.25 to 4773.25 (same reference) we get 4762.0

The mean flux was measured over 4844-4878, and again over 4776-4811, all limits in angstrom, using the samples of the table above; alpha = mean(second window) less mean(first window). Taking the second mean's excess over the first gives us 0.3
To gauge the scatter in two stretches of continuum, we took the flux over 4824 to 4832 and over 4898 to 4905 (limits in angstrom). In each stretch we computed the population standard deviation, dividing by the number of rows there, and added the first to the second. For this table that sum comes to 0.67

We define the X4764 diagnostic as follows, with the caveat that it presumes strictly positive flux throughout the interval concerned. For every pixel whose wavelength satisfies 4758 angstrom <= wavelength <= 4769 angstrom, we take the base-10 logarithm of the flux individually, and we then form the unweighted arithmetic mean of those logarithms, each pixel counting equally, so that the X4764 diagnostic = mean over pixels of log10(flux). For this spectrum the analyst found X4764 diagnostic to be 0.56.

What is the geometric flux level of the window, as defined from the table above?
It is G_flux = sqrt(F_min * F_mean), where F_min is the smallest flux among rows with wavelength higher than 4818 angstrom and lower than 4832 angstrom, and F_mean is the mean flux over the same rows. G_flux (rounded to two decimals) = 3.75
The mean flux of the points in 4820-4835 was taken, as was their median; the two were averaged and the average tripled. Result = 12.4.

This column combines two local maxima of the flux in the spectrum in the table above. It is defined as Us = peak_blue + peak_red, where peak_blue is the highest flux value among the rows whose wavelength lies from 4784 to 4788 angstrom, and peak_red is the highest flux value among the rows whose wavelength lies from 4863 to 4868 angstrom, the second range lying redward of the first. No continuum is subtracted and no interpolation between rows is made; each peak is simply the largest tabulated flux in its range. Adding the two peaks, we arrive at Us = 8.7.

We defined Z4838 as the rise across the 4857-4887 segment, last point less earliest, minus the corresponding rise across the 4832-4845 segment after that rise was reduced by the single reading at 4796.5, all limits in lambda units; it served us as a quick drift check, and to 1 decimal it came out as 5.4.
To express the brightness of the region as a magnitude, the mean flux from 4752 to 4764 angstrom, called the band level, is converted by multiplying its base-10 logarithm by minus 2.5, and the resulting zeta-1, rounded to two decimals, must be -1.38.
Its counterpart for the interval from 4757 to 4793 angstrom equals -1.53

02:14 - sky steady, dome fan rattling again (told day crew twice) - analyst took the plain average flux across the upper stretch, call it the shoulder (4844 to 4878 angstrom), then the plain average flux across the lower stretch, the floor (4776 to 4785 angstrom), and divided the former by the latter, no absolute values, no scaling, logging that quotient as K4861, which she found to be 0.93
